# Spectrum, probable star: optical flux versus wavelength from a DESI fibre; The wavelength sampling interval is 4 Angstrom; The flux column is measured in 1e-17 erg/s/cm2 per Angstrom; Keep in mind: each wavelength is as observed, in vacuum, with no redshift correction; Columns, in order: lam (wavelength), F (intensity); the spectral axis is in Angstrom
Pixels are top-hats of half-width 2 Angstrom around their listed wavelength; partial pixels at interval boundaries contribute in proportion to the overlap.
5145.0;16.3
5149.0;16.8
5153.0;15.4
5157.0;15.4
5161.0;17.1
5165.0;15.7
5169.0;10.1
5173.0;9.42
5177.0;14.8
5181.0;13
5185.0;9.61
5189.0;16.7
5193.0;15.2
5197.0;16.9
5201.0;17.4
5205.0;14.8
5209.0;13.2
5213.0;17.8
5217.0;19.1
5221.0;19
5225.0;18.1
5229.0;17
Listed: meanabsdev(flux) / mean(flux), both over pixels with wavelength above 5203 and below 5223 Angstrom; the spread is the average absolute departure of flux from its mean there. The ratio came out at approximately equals 0.133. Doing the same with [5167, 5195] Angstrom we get 0.201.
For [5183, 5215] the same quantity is 0.131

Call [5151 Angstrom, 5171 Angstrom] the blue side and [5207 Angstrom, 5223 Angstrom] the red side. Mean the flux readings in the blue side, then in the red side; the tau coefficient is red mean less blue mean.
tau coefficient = 2.5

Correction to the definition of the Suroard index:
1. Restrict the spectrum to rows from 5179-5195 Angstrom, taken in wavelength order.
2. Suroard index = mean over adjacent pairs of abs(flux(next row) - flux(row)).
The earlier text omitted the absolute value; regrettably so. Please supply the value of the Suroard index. 4.0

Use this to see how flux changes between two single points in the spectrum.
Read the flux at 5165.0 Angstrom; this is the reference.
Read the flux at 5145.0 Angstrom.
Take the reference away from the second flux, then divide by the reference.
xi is 0.04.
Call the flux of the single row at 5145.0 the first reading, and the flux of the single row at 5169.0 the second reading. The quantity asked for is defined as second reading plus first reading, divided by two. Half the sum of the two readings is 13.2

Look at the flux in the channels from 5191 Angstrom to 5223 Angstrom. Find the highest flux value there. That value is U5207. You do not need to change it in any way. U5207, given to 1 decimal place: 19.1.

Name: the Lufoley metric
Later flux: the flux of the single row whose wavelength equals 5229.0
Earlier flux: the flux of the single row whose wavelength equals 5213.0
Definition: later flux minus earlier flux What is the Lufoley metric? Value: -1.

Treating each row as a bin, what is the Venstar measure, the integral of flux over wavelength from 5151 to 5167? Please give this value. 254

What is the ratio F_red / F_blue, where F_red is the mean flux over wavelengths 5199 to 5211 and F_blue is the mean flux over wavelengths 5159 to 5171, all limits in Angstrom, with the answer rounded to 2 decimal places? 1.06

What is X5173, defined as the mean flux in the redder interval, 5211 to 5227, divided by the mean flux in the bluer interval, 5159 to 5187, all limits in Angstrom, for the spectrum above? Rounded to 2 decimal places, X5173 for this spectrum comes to 1.44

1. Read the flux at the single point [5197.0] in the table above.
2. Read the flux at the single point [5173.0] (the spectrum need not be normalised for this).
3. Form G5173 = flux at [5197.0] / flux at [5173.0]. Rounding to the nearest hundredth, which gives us 1.79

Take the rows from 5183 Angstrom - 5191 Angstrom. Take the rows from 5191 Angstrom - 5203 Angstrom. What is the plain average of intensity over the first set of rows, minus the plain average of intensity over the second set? -3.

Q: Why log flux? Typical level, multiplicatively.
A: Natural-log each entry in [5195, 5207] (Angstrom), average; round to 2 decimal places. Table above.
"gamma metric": 2.79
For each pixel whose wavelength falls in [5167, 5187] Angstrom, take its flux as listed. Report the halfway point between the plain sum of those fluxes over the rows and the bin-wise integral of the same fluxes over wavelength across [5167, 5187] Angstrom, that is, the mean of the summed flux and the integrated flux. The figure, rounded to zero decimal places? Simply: 142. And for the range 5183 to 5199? 146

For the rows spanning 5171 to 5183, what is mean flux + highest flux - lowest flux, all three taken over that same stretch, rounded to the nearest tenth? 17.8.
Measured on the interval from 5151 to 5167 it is 17.6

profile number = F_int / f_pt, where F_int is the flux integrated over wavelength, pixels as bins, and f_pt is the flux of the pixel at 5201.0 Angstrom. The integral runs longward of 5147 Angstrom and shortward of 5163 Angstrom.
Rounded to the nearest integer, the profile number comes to 15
